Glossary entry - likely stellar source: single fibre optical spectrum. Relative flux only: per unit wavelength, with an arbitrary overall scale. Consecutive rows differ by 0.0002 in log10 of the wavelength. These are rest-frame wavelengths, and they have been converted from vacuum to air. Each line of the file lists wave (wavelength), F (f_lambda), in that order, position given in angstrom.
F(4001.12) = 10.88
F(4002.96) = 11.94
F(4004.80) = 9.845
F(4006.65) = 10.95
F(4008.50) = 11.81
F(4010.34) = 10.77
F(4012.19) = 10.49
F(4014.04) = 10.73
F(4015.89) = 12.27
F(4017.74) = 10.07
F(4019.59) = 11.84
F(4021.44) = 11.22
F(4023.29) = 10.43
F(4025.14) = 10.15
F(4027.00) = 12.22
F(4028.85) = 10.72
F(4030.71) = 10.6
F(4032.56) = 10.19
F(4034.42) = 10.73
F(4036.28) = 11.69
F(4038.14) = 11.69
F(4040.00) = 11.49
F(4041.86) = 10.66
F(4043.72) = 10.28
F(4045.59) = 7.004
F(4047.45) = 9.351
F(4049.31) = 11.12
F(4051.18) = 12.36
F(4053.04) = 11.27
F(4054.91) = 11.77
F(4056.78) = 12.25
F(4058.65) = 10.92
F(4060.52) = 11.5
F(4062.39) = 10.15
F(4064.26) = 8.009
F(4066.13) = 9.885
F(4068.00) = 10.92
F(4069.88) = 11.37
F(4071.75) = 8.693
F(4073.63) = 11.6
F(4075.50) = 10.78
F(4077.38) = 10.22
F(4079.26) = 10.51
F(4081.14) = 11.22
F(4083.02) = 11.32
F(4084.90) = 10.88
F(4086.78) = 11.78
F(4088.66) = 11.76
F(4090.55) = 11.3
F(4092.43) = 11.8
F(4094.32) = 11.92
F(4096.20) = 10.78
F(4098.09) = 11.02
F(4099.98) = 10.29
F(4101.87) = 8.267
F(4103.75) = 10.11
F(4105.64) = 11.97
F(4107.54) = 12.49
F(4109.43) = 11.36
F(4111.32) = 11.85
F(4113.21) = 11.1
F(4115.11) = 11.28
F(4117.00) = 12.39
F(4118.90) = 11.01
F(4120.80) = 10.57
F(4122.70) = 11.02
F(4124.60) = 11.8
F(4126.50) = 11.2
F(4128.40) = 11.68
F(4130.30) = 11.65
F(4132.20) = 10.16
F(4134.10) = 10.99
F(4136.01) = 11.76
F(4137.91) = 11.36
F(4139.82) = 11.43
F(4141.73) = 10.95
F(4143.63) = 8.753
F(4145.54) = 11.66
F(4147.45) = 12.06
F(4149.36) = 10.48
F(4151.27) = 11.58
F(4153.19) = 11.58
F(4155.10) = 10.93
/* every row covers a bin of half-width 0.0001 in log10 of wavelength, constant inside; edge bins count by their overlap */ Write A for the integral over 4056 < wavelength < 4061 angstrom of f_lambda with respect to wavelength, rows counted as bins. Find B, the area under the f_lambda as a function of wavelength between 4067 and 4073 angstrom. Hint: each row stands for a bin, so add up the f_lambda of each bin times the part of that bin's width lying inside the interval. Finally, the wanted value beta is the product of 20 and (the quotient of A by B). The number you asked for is 18.5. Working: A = 58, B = 62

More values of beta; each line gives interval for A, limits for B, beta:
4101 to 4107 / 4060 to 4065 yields 25.2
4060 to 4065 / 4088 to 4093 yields 17.0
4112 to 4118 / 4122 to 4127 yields 24.5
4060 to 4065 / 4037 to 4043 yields 14.5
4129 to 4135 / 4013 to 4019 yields 19.9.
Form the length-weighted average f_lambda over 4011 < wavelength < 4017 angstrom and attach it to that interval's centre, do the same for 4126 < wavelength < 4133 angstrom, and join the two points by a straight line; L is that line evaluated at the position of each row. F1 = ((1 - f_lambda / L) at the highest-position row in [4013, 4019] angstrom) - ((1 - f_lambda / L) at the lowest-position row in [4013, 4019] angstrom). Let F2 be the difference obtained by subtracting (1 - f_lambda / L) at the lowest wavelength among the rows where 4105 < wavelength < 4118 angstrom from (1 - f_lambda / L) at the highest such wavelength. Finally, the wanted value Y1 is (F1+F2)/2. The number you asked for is 0.012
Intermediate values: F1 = 0.06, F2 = -0.04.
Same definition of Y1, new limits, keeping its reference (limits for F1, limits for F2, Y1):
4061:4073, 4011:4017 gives -0.014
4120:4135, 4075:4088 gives -0.063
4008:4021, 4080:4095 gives -0.032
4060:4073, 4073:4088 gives 0.119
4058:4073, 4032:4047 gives 0.244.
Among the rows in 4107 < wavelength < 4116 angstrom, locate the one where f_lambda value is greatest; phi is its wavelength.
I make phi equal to 4107.54 angstrom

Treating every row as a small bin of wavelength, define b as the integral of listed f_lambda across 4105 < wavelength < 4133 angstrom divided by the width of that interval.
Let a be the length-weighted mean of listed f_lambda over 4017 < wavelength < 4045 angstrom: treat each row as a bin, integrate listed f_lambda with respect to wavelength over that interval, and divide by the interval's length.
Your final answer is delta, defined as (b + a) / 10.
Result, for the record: 2.23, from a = 10.9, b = 11.4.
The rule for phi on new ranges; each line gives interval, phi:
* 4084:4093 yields 4092.43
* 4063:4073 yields 4069.88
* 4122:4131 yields 4124.60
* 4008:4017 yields 4015.89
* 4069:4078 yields 4073.63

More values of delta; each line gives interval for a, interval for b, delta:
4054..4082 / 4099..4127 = 2.18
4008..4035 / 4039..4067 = 2.15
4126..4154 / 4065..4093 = 2.21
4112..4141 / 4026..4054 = 2.21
